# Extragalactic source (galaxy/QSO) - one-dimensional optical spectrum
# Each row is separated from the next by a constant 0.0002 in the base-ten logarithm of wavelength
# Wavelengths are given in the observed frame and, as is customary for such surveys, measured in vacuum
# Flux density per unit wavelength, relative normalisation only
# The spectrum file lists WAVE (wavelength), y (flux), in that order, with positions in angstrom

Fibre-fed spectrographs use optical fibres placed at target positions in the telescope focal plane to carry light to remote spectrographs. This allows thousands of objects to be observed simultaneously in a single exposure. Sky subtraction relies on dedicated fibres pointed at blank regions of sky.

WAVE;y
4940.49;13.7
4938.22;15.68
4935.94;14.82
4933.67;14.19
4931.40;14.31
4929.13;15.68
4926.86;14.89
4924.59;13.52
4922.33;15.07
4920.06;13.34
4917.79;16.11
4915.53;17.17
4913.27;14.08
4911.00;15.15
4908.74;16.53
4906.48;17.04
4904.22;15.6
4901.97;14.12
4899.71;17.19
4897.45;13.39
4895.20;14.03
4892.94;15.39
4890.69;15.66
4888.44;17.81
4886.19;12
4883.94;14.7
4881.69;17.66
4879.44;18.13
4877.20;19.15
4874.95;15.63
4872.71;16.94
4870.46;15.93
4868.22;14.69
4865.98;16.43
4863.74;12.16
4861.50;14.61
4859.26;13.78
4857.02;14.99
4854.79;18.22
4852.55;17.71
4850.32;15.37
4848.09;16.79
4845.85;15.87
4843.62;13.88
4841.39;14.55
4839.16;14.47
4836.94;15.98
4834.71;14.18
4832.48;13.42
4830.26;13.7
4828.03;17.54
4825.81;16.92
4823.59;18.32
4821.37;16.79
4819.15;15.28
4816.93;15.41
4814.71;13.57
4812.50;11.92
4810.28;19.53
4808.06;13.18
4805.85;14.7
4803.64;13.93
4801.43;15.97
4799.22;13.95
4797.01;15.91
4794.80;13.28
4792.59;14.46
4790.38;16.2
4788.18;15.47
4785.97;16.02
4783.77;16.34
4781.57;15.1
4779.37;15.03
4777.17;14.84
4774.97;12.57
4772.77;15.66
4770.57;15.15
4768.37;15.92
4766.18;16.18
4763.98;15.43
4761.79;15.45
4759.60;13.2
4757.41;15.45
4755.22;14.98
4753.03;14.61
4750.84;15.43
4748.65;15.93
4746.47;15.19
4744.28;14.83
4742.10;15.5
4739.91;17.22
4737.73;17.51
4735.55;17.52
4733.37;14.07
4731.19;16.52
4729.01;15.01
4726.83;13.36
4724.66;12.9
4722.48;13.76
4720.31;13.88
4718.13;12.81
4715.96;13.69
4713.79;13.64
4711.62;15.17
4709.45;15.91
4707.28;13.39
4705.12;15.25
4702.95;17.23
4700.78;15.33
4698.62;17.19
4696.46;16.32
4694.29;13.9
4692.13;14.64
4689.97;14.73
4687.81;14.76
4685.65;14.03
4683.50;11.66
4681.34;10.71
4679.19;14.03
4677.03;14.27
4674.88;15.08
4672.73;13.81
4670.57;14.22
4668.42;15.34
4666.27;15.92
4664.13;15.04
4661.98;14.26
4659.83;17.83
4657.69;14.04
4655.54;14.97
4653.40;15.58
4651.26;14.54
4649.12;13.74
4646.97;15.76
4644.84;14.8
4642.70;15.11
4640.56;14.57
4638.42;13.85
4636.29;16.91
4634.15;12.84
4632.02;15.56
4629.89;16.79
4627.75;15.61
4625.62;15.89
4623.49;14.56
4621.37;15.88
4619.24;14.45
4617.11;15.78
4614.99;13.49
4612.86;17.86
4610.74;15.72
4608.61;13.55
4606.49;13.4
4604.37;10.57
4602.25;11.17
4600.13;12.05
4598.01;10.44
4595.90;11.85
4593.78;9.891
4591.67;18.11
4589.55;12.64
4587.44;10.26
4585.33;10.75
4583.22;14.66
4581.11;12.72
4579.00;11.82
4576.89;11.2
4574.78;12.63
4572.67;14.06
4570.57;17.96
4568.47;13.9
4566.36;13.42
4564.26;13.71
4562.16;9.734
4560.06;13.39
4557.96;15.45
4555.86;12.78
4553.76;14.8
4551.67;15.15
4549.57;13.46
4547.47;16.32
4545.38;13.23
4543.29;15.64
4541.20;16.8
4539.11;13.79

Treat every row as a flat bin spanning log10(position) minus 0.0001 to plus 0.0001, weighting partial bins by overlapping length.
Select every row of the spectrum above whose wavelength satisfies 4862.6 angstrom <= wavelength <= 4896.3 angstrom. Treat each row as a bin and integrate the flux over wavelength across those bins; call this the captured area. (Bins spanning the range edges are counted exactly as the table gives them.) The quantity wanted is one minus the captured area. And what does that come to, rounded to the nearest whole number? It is -530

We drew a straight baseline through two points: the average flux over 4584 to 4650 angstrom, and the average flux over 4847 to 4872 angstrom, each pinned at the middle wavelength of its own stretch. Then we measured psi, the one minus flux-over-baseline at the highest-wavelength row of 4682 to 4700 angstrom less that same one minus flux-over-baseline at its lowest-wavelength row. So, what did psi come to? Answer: -0.38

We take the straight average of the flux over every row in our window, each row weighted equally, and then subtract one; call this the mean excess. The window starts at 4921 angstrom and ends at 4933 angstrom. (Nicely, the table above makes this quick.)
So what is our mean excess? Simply 13.7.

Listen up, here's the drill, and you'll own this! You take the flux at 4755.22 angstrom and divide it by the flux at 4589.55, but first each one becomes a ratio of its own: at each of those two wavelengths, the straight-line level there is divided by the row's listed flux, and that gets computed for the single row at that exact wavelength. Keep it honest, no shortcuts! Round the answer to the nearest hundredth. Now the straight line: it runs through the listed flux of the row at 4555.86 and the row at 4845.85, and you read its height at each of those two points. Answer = 0.96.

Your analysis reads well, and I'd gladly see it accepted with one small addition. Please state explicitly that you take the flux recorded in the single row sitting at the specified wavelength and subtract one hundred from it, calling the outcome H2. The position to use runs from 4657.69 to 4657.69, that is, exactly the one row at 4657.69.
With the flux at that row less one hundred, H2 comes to -86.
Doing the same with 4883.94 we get -85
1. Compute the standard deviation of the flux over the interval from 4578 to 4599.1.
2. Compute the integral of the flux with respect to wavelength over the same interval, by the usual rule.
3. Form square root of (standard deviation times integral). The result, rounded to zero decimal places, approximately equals 25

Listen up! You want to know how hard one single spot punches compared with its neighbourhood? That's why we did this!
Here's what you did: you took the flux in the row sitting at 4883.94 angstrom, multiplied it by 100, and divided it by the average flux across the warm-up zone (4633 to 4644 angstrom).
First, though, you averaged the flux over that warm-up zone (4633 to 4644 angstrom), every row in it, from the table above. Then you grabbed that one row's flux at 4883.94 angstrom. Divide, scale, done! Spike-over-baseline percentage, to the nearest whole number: 100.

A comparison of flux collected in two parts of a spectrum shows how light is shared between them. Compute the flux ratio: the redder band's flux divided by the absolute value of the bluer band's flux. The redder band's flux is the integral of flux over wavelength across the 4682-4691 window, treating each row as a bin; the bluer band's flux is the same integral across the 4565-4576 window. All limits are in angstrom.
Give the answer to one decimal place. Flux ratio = 0.8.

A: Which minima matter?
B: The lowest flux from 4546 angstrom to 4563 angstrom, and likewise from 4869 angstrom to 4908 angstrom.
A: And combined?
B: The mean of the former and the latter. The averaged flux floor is 10.9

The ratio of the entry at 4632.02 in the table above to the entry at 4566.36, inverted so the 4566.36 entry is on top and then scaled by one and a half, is 1.29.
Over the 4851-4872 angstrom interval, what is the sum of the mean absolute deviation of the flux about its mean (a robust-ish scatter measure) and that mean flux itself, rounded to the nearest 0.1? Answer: 16.9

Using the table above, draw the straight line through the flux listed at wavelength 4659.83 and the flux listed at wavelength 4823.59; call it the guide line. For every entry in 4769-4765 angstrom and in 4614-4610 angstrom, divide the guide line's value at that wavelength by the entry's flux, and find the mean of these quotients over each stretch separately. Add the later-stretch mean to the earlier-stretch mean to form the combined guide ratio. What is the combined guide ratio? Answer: 2.19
